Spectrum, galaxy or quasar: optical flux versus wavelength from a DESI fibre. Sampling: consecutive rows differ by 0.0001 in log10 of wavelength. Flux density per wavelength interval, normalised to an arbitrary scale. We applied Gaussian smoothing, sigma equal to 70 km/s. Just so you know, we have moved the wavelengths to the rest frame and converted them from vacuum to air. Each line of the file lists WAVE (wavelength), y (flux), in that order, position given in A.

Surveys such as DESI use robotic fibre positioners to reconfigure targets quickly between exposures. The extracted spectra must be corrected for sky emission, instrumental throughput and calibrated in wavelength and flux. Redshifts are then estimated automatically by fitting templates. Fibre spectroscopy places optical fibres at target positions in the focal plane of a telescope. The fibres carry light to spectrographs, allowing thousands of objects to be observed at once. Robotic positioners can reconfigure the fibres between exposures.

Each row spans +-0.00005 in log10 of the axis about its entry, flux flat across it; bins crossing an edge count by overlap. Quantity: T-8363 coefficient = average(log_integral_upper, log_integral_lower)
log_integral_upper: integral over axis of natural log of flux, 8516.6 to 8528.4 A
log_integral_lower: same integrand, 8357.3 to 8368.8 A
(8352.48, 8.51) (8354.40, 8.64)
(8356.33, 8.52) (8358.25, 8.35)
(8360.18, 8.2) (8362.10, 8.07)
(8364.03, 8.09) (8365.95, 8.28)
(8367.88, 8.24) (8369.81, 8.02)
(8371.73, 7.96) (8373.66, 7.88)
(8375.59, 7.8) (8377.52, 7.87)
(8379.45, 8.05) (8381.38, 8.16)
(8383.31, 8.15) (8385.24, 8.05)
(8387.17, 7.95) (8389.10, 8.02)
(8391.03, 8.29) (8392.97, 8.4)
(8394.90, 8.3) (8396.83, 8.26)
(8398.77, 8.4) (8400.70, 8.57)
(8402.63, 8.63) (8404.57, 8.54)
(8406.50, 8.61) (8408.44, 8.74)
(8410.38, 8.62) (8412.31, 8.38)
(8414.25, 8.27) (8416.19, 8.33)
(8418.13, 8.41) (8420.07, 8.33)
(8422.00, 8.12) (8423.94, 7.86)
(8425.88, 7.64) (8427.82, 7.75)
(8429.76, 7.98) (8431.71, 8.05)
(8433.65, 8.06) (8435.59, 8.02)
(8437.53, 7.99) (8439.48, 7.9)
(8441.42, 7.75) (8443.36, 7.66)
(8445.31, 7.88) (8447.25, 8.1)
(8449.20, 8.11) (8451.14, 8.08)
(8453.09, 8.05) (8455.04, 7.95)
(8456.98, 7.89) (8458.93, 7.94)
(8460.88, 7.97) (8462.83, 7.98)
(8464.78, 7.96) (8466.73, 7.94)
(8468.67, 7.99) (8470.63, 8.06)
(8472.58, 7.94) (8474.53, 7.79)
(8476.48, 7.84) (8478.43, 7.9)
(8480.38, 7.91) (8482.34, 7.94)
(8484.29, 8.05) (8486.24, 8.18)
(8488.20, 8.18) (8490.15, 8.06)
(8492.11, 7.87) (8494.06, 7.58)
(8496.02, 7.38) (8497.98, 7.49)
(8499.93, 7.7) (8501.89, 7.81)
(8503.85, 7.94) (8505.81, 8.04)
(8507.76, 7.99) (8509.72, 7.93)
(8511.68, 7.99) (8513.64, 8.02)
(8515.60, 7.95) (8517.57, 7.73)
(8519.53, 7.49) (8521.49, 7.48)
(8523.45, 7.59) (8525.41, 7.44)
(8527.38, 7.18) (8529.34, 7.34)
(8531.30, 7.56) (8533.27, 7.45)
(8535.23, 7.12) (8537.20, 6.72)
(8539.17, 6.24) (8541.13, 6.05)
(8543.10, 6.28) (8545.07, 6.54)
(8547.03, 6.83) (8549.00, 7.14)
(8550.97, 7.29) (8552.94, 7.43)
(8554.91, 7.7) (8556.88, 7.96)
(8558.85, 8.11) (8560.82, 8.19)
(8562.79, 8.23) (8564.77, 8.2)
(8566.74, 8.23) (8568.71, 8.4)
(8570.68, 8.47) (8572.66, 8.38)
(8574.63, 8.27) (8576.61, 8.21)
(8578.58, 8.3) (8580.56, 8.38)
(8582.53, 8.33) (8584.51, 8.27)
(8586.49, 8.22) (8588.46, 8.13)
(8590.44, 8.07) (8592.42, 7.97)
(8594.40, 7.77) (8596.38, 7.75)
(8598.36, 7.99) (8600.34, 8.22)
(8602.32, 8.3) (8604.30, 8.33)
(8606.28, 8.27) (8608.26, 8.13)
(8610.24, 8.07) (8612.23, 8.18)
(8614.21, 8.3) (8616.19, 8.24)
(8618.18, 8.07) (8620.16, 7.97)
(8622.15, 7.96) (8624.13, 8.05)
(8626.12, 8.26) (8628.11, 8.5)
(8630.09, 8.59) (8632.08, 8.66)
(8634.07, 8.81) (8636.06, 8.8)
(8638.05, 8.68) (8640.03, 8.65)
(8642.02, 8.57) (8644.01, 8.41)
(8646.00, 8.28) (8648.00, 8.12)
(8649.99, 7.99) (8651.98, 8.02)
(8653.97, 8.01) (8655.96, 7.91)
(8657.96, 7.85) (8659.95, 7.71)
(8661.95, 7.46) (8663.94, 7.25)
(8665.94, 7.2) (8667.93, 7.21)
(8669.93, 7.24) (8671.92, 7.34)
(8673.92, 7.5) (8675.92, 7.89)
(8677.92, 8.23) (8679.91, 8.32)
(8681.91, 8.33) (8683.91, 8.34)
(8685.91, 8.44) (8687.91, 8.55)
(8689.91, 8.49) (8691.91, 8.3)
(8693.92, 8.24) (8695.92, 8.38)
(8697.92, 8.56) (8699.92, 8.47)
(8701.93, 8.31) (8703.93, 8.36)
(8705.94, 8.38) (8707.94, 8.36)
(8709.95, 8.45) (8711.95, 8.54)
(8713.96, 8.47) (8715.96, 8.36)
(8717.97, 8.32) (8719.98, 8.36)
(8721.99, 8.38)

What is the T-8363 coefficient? 24.0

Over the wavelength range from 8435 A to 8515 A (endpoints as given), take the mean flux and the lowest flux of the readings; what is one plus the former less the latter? 1.5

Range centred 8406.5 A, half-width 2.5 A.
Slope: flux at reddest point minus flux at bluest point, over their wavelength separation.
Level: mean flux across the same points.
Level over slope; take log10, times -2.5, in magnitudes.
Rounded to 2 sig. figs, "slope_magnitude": -5.6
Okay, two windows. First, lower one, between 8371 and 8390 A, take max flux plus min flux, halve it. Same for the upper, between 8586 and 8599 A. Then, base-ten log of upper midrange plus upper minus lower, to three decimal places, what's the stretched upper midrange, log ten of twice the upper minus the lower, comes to 0.903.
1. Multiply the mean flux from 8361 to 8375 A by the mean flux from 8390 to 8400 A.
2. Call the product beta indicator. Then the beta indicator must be 67.3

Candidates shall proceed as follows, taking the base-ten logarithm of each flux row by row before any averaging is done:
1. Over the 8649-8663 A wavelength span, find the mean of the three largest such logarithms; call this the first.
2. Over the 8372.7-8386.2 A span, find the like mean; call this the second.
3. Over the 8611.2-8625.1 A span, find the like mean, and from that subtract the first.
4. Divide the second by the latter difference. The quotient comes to 73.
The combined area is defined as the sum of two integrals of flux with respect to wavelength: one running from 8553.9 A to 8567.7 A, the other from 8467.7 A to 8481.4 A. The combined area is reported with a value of 220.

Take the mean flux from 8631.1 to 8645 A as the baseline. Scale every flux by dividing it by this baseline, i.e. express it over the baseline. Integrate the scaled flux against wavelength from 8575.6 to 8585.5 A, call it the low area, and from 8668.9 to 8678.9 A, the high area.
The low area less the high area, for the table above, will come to 0.7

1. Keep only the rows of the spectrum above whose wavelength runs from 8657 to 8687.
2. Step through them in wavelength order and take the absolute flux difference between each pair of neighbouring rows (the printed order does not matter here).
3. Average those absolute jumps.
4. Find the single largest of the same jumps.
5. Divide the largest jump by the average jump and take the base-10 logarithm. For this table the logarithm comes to 0.46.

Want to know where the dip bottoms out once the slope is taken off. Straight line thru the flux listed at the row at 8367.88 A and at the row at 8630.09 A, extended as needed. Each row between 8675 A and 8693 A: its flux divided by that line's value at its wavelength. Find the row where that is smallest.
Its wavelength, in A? 8675.92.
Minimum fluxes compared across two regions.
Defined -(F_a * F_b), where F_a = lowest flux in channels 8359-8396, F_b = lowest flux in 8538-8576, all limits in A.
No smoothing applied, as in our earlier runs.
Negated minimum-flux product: -47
